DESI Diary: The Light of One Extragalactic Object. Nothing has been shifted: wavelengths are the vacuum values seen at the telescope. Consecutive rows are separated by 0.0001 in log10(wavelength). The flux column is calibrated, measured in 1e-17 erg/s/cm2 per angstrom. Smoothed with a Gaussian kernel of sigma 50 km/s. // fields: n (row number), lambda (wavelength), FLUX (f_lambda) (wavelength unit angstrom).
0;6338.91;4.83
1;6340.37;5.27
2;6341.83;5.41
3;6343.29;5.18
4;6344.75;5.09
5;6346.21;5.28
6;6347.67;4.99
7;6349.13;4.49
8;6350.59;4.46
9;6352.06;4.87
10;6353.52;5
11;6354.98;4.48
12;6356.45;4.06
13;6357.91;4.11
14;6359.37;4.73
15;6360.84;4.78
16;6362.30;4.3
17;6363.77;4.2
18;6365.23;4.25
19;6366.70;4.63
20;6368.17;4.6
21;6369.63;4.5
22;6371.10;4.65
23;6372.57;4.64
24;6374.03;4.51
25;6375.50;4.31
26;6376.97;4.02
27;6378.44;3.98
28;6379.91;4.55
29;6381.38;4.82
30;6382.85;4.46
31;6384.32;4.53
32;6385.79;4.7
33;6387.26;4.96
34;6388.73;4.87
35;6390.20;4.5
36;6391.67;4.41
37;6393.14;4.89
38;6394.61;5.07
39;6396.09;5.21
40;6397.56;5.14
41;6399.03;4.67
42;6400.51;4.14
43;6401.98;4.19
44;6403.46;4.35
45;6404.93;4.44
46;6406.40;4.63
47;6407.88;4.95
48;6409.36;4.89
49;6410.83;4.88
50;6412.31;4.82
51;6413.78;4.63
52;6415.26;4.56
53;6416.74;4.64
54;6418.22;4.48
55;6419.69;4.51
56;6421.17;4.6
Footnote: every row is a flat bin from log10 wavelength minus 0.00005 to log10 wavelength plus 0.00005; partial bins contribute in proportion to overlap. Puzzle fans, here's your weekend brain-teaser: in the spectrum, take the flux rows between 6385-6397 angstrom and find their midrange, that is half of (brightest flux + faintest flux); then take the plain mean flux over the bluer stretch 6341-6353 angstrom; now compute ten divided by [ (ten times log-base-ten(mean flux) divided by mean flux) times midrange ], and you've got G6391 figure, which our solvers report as 1.48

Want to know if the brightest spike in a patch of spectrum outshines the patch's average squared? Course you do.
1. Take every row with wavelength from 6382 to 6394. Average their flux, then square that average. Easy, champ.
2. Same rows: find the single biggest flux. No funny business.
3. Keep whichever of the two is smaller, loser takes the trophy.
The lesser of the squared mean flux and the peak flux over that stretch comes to 4.96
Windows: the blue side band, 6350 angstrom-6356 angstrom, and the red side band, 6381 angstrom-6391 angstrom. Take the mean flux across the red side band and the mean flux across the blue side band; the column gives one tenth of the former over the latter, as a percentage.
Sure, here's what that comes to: 10.0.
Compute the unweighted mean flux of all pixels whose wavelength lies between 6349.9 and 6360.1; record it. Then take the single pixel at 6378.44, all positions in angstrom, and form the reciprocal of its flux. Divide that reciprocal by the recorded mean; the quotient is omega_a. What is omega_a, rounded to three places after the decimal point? 0.055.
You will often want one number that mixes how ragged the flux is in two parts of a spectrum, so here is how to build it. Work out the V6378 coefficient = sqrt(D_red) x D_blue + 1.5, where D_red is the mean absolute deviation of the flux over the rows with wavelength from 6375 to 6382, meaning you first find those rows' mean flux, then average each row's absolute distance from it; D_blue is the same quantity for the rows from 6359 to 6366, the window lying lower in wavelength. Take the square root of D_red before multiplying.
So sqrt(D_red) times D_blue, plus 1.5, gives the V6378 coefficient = 1.63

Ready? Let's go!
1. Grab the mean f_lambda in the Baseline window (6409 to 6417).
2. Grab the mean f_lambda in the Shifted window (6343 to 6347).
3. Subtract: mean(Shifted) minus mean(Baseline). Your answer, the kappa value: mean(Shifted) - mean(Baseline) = 0.45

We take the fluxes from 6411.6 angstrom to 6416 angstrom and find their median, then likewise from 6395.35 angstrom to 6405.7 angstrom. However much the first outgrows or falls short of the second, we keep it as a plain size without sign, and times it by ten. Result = 1.9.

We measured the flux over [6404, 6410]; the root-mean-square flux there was 4.73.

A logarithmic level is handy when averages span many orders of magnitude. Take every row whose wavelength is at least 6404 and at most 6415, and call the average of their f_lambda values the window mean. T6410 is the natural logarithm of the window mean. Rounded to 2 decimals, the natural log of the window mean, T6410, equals 1.56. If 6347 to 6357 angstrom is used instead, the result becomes 1.53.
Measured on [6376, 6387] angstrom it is 1.49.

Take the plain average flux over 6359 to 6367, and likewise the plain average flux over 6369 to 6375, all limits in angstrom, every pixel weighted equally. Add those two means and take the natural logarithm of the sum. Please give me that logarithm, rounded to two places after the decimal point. 2.20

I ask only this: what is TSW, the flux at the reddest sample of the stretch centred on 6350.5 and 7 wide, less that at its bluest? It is 0.0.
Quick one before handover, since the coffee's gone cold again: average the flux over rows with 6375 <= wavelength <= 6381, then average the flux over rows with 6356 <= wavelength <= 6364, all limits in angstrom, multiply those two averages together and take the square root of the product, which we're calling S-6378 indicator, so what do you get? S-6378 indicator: 4.3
